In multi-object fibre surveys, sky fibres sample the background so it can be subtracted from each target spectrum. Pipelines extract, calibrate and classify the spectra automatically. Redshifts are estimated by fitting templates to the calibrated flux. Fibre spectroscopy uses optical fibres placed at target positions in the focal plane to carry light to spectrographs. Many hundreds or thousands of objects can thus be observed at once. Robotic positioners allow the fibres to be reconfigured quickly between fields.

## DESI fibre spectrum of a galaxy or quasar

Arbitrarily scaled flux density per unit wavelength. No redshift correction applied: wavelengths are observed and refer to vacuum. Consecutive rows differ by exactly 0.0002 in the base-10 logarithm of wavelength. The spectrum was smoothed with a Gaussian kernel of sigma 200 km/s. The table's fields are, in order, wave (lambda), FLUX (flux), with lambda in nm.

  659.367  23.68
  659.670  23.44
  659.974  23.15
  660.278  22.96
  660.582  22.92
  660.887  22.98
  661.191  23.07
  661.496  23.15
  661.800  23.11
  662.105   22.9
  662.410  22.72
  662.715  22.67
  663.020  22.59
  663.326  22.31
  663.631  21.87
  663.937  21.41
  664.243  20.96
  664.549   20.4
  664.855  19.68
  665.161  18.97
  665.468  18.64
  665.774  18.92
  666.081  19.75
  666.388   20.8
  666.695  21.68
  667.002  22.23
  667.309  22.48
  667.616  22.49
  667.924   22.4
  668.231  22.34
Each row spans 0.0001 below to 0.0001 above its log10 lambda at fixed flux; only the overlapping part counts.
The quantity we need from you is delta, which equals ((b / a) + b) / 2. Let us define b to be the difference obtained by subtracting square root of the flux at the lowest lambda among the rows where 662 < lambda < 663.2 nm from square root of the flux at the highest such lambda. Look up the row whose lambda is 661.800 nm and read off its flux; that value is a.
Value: -0.02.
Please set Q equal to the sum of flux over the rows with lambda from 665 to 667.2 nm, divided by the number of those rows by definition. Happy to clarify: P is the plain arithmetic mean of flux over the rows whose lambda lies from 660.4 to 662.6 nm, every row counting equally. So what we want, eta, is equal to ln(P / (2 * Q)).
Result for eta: -0.561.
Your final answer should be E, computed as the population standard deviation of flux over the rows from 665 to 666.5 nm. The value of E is 0.78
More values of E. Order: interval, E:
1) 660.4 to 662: 0.08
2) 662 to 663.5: 0.19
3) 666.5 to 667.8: 0.33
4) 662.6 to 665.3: 1.24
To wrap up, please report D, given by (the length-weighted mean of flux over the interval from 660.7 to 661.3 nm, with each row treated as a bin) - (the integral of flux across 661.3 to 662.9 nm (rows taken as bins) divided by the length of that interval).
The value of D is 0.1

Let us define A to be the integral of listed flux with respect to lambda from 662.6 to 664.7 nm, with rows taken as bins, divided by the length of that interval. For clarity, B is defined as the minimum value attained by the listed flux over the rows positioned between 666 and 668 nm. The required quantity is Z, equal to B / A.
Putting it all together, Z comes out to 0.91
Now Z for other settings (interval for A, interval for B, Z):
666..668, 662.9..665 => 0.91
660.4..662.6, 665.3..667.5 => 0.81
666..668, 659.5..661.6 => 1.05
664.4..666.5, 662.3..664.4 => 1.07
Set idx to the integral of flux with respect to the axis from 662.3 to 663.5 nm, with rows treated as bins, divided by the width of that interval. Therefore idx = 22.6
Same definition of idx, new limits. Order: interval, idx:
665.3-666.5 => 19.5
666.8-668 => 22.4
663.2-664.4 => 21.6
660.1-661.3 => 23.0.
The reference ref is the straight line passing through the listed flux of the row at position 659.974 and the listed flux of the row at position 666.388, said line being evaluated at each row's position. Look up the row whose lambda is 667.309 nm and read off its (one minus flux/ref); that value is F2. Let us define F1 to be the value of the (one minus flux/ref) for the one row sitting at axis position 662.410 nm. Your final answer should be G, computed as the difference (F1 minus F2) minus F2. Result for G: 0.18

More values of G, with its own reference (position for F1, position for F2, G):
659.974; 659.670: 0.02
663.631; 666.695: 0.09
